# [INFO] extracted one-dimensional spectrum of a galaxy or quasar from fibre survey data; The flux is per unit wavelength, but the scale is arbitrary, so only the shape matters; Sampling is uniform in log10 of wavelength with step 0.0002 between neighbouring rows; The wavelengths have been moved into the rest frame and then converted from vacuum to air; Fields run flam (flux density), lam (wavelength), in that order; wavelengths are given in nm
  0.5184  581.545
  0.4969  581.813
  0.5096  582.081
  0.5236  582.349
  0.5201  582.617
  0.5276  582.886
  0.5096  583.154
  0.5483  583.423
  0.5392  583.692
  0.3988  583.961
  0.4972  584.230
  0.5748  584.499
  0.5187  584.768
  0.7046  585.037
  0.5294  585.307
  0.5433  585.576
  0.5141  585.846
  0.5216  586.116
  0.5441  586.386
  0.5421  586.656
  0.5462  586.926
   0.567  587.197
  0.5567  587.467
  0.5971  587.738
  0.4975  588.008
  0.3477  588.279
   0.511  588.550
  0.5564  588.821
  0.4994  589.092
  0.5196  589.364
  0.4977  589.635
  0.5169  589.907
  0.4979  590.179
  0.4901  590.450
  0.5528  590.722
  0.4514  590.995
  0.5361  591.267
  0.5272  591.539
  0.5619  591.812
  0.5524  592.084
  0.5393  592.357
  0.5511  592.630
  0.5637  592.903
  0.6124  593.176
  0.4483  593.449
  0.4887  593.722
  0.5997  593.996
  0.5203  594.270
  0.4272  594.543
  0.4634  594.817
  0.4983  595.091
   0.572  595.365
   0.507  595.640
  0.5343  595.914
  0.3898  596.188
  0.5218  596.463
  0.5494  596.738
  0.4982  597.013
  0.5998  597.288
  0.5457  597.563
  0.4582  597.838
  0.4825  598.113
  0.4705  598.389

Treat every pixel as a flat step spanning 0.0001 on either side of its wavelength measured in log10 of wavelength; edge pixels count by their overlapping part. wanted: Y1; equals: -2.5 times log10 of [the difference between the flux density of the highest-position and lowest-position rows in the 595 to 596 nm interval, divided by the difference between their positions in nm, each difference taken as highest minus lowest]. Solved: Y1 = 3.40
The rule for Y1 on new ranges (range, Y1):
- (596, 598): 3.46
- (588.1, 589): 1.04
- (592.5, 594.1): 3.62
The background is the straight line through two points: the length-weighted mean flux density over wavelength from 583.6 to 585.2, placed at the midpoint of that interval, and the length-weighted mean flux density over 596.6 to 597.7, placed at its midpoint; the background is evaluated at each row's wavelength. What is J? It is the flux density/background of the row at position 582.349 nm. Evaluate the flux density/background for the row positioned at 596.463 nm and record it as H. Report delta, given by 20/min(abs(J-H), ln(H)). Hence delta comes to -414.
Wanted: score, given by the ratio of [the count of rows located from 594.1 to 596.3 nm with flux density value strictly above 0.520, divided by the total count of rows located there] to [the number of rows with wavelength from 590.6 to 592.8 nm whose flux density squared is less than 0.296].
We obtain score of 0.094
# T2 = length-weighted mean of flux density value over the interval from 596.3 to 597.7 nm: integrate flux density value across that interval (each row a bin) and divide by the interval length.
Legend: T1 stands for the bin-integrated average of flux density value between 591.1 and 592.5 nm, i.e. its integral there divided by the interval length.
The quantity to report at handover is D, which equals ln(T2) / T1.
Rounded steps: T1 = 0.541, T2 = 0.540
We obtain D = -1.14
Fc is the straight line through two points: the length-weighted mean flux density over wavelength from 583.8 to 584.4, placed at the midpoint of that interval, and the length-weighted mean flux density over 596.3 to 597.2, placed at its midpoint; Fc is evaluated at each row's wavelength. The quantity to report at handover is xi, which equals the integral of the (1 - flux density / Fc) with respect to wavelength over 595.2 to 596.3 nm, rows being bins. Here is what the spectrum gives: 0.03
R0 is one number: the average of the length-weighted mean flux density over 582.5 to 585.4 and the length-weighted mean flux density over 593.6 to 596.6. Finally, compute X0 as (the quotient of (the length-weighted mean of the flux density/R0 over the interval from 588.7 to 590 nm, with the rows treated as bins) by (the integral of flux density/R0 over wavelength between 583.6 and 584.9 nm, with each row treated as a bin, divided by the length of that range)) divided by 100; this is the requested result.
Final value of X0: 0.0103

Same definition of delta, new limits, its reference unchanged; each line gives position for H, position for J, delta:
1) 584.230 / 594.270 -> -250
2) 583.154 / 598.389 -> -371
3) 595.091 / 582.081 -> -216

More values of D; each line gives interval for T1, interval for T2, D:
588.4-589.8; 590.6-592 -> -1.25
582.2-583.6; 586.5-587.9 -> -1.10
